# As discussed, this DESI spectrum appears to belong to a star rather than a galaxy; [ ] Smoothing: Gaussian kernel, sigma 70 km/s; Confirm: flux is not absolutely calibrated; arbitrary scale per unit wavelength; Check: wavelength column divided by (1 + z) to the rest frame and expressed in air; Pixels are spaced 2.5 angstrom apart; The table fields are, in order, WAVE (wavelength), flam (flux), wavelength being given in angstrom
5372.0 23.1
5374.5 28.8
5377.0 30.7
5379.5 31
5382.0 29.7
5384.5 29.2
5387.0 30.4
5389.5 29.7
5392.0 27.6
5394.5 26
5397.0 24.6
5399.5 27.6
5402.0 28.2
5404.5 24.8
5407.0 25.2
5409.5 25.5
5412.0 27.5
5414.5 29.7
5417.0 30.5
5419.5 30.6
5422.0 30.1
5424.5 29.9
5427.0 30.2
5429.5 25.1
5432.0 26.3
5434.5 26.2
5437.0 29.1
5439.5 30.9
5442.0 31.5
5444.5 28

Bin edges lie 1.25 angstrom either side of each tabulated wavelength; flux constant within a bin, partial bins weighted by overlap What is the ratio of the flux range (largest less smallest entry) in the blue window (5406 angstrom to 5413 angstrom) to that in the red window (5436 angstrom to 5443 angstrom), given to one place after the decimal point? 1.0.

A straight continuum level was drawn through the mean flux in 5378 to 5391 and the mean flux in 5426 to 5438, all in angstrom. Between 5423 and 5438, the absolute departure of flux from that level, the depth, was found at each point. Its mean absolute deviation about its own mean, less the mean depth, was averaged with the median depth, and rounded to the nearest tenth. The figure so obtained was 0.4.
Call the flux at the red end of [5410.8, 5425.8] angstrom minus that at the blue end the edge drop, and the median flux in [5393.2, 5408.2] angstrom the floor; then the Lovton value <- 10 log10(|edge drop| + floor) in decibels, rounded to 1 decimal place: 14.5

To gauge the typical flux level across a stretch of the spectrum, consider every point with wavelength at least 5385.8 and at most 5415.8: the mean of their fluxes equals 27.2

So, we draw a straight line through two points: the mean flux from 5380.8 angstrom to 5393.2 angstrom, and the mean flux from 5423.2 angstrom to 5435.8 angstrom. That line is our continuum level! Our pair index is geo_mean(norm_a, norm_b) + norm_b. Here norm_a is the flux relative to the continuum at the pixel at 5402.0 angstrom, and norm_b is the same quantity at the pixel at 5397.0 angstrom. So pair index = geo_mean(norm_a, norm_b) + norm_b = 1.77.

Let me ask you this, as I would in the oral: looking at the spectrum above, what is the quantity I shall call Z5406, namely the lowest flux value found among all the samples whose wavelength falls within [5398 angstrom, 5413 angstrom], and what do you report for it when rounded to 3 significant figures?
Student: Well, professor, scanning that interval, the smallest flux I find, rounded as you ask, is 24.8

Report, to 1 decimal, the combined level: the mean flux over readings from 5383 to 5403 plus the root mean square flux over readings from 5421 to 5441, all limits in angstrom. 56.5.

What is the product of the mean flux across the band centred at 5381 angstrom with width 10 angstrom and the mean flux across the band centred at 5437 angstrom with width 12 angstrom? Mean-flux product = 868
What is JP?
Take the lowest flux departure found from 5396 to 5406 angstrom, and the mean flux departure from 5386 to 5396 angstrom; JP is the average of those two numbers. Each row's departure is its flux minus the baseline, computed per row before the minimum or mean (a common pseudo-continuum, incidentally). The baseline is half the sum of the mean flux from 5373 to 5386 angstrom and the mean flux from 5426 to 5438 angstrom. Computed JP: -2.1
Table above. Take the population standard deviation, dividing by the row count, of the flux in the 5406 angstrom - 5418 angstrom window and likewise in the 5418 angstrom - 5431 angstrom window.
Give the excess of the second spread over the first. -0.1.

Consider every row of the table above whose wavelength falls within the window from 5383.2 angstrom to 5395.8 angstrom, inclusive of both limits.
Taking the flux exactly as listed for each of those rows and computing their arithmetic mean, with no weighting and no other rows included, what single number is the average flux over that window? 29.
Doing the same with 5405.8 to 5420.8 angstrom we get 28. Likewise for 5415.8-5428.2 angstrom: 30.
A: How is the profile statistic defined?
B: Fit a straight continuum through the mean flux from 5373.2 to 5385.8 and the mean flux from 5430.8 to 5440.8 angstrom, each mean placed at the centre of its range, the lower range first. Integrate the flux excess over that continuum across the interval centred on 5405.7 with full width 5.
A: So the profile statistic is -20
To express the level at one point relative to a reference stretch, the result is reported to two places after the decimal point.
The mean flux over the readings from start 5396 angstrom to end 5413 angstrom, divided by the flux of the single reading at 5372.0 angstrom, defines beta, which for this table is 1.13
